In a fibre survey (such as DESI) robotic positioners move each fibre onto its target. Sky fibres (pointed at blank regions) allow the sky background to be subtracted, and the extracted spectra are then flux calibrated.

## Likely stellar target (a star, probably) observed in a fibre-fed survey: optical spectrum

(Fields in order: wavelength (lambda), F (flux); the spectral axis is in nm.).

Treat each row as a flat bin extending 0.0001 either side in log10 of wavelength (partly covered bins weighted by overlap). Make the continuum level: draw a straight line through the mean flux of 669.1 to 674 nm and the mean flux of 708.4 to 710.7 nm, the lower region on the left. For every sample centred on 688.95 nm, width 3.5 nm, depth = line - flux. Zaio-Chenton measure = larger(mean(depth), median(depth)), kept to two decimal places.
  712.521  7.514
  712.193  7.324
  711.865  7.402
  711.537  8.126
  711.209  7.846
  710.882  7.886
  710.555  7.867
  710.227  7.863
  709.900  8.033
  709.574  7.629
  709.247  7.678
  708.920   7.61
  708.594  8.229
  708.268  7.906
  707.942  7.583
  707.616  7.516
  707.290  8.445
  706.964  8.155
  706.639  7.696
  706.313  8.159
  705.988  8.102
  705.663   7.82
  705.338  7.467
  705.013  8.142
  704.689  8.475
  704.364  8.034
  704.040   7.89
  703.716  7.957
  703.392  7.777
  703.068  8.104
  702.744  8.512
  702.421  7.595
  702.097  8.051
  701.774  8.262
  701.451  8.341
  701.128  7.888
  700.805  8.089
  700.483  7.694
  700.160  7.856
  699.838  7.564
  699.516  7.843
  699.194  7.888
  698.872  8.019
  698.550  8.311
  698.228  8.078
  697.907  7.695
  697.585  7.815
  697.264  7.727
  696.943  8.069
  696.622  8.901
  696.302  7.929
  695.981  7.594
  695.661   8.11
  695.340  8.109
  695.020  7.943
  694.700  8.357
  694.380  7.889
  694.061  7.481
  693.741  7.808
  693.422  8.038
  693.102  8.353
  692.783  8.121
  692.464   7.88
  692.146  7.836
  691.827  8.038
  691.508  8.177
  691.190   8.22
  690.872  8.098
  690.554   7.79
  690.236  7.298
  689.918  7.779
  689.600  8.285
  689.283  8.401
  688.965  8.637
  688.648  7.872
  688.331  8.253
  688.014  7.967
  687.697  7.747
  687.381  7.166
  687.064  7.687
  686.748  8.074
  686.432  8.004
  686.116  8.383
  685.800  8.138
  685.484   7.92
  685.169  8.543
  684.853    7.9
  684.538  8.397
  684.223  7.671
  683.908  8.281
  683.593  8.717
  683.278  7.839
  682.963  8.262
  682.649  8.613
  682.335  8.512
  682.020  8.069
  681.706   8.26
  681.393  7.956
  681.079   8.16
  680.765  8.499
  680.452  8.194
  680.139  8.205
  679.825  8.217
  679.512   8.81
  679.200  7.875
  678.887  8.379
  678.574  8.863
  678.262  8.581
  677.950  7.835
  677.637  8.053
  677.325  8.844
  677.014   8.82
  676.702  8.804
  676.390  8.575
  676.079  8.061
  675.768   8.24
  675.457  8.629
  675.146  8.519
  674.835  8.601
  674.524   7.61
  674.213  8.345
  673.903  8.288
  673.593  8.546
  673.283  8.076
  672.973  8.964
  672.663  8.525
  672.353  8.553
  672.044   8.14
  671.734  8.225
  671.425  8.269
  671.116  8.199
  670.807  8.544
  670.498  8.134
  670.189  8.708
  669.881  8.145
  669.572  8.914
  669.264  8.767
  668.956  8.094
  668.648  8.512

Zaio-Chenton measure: 0.30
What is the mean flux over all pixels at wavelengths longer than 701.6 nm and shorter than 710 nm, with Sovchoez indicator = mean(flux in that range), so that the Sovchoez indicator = 7.95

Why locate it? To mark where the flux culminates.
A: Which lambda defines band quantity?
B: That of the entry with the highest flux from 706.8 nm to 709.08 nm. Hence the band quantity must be 707.290 nm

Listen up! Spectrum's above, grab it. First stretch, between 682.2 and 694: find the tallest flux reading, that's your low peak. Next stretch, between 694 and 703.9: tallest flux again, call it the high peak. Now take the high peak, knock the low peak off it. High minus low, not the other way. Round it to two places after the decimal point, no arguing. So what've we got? 0.18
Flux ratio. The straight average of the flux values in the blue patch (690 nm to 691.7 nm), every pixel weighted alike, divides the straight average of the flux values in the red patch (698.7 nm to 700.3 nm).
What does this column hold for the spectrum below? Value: 0.99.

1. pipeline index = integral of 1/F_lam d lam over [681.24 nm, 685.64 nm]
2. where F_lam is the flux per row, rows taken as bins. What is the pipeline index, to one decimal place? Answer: 0.5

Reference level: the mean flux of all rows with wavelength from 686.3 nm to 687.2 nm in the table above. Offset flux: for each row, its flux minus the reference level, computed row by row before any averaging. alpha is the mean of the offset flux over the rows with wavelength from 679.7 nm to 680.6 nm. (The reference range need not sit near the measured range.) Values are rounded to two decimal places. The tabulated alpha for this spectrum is 0.28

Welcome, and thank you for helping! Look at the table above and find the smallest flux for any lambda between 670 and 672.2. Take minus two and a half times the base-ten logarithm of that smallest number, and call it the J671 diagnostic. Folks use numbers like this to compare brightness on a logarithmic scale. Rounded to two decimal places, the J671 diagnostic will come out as -2.28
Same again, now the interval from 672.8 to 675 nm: -2.20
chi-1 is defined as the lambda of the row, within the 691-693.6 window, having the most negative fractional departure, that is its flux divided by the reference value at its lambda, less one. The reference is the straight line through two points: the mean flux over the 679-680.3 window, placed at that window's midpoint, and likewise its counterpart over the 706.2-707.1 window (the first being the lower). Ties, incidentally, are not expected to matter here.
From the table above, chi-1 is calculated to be 692.146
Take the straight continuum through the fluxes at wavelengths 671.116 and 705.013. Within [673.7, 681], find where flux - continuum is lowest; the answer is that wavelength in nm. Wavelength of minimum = 674.524 nm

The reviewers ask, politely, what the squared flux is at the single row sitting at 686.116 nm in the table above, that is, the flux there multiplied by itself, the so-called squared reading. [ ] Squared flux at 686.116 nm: 70.3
